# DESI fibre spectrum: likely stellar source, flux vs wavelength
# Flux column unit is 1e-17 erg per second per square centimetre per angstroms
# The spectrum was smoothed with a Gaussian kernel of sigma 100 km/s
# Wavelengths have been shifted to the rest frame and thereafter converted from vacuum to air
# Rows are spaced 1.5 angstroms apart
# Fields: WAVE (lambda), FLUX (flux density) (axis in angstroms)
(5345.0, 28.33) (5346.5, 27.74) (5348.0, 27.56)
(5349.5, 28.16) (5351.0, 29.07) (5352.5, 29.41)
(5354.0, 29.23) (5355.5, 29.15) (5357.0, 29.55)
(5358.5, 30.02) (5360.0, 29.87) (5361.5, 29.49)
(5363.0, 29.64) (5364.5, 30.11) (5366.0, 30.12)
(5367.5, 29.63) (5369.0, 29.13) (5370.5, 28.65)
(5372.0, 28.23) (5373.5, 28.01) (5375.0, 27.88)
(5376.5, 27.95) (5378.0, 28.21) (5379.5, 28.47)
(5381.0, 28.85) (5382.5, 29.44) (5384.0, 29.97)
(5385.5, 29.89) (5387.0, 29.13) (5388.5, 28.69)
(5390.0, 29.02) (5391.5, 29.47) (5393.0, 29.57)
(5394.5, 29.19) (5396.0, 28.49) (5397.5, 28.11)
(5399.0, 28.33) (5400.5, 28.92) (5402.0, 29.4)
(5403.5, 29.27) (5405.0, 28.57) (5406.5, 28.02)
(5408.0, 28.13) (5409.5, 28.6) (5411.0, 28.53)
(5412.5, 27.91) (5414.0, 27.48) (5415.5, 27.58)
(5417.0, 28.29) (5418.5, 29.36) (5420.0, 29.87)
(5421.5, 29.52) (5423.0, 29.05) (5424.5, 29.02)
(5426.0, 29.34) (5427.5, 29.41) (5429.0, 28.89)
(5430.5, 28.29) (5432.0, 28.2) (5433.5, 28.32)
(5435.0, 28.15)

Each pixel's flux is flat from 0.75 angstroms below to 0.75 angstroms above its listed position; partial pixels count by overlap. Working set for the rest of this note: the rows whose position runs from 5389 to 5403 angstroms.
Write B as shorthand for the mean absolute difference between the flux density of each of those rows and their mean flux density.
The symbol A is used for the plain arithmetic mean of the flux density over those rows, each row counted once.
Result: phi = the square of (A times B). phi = 154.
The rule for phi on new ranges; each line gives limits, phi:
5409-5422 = 379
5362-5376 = 484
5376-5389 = 282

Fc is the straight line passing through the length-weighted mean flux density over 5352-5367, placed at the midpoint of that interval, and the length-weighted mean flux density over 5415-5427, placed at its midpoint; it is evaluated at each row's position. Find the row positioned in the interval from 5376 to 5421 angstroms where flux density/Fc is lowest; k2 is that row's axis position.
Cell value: 5414.0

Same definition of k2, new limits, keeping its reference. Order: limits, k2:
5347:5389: 5348.0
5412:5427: 5414.0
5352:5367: 5355.5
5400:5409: 5406.5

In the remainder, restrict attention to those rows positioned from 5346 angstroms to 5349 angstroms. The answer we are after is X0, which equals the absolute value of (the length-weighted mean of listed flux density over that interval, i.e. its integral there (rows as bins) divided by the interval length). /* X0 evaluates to 27.7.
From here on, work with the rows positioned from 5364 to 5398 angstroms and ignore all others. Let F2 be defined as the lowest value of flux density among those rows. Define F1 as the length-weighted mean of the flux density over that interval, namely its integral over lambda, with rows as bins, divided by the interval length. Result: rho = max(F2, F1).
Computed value 29.0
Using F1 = 29.0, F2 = 27.88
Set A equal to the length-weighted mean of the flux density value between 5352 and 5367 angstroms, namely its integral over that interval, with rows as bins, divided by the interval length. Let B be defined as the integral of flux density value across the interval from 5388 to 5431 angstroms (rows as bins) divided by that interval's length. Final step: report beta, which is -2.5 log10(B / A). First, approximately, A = 29.7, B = 28.77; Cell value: 0.033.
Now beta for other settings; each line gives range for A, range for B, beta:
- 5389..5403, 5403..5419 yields 0.024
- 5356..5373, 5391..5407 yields 0.023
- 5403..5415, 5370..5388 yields -0.017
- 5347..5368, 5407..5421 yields 0.034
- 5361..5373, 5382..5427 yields 0.018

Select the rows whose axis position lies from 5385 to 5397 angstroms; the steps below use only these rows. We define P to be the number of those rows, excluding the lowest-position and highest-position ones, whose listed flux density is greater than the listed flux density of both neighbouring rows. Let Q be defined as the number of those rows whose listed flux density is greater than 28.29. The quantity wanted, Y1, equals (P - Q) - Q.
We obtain -15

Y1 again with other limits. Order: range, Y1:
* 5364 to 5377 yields -9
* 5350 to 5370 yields -23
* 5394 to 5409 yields -13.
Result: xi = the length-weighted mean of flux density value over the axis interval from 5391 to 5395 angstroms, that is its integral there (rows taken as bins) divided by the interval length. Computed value 29.4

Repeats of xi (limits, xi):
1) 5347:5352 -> 28.3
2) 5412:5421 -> 28.5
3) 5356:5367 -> 29.8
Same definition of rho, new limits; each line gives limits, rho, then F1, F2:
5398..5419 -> 28.4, 28.4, 27.48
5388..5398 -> 29.0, 29.0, 28.11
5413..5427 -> 28.8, 28.8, 27.48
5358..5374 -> 29.4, 29.4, 28.01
